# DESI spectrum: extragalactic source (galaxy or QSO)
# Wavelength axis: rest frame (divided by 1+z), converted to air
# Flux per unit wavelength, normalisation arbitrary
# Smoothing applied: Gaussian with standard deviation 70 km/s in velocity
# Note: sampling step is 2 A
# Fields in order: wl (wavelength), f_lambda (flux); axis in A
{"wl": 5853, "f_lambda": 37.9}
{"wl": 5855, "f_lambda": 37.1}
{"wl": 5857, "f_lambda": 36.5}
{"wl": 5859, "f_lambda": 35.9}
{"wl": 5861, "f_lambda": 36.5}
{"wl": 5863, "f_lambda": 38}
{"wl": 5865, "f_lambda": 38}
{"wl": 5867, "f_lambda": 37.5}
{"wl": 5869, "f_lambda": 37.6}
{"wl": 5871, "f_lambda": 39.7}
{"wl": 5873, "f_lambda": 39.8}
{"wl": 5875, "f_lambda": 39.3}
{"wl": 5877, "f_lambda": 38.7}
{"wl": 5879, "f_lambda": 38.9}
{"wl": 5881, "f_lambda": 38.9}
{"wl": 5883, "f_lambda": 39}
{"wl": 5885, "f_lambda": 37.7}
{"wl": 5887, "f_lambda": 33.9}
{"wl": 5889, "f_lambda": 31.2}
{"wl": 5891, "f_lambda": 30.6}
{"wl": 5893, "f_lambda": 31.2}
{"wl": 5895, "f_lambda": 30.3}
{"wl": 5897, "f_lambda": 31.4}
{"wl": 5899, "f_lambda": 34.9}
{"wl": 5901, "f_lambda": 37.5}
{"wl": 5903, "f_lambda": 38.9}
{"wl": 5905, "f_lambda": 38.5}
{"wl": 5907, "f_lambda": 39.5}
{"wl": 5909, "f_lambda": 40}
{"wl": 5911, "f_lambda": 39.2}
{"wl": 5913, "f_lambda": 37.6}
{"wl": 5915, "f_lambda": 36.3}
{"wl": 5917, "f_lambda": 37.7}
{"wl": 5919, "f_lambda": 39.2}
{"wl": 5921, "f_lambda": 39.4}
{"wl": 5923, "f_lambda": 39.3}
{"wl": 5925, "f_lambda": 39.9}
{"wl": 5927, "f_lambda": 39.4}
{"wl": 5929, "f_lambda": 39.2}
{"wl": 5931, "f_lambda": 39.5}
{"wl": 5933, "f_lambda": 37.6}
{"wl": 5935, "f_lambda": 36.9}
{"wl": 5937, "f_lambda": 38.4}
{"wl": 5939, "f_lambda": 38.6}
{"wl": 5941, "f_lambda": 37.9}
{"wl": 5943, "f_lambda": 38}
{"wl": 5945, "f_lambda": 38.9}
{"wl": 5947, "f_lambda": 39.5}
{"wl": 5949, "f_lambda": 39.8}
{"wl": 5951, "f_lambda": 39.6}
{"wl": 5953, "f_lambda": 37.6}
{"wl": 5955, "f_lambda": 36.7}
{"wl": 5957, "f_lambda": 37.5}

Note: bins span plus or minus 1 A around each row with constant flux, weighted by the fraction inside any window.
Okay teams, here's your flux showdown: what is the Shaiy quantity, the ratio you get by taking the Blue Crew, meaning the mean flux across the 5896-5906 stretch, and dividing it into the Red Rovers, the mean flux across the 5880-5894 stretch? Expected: 0.96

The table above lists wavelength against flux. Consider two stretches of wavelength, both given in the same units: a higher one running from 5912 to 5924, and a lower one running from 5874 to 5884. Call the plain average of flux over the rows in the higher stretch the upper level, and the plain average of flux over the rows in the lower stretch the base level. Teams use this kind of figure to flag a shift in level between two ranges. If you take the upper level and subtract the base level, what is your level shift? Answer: -0.7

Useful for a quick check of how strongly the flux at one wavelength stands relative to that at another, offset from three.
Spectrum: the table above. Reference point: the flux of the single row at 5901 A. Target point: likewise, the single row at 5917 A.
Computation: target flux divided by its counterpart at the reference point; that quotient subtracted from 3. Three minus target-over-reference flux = 1.995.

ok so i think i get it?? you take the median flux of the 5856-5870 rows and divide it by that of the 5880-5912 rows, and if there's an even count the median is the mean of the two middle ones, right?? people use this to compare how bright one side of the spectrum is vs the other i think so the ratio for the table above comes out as 0.997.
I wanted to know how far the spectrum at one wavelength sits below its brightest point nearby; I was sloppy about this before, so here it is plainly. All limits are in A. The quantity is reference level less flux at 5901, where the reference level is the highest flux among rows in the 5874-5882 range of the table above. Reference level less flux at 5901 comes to 1.8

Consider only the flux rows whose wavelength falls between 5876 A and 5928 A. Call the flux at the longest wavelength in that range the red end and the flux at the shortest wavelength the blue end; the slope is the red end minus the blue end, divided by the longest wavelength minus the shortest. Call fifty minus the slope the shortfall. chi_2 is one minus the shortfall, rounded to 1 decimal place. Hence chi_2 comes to -49.0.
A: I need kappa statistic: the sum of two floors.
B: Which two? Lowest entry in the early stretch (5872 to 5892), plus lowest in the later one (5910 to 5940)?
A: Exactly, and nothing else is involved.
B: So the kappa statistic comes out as 66.9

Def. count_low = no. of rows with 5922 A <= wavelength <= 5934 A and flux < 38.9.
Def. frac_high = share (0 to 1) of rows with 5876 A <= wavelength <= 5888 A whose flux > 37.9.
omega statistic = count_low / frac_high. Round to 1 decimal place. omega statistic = 1.5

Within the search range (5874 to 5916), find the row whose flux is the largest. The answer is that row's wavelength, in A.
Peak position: 5909 A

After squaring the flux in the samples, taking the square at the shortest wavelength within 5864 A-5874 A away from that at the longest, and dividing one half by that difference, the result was 0.0036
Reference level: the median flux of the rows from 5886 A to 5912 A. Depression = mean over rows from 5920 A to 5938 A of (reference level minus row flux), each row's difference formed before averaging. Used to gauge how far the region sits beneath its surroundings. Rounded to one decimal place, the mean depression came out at -3.9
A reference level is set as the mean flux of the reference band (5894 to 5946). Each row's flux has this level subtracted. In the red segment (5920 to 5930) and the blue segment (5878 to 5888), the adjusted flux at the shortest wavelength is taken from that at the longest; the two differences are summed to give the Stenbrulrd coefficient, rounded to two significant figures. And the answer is -5.2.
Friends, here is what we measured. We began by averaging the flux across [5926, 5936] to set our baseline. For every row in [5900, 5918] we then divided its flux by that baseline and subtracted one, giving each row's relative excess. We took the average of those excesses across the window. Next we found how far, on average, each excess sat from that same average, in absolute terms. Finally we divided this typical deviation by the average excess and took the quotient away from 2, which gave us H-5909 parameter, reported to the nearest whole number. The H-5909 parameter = 8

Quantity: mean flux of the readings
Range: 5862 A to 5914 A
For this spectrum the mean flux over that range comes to 36.84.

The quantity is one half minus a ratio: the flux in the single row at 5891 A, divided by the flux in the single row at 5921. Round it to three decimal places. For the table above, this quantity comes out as -0.277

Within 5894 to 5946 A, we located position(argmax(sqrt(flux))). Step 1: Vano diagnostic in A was 5909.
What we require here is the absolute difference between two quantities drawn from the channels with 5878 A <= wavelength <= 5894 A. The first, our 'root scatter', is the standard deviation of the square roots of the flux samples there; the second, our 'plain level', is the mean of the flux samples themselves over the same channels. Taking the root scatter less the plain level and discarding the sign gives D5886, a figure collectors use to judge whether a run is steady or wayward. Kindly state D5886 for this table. 34.9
